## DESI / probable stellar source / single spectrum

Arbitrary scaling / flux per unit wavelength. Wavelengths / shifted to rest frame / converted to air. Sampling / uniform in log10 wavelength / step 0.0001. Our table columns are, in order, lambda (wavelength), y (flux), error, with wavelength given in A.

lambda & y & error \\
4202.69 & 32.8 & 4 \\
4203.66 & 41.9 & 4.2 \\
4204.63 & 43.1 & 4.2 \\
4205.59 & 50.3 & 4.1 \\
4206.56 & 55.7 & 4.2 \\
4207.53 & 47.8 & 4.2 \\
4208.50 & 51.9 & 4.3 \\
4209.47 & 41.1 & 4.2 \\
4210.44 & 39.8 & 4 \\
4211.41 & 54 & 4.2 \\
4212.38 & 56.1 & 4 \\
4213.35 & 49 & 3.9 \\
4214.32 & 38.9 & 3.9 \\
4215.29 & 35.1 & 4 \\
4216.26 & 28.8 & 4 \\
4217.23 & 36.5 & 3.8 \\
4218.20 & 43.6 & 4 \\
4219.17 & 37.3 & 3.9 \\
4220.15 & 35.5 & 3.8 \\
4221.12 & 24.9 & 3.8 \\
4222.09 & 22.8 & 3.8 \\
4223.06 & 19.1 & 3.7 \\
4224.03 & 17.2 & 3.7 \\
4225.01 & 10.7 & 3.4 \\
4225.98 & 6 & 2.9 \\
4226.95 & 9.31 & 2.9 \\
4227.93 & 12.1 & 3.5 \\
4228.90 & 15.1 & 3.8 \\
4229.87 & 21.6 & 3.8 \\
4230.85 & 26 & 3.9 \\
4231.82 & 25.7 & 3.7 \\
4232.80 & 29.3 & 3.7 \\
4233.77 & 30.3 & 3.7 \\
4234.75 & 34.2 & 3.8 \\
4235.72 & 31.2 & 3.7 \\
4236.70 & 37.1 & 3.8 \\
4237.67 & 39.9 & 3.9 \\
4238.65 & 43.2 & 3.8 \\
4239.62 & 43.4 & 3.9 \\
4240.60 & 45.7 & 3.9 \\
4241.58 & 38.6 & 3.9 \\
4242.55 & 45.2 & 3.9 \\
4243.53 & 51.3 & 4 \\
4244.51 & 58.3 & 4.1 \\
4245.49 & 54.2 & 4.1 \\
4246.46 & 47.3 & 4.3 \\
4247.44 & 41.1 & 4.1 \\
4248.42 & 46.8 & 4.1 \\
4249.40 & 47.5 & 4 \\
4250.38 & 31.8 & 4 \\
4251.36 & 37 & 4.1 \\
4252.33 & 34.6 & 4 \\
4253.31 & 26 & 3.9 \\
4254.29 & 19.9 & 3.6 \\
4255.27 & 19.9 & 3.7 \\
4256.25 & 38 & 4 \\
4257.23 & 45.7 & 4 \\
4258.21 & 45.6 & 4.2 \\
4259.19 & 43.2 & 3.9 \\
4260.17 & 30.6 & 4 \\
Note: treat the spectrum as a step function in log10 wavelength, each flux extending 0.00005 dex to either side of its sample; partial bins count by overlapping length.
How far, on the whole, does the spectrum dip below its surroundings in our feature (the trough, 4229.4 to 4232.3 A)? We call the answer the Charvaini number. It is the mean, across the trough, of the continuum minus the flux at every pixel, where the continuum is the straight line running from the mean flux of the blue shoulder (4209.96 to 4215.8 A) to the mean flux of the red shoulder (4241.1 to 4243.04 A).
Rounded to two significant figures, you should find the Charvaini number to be 19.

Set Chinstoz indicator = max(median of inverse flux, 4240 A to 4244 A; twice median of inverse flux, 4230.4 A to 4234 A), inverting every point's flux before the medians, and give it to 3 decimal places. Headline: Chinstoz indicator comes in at 0.073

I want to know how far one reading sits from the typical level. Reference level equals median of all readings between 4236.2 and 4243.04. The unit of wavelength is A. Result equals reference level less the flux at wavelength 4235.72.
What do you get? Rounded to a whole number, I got 12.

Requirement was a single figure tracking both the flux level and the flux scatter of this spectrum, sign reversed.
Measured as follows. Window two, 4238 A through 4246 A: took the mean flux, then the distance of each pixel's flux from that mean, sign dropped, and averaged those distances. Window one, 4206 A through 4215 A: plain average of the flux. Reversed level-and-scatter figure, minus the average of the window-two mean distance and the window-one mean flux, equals -27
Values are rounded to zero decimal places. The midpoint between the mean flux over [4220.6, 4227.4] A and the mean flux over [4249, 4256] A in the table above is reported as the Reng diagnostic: 23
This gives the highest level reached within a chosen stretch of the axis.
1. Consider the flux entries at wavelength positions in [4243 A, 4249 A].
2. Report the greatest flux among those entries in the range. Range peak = 58.3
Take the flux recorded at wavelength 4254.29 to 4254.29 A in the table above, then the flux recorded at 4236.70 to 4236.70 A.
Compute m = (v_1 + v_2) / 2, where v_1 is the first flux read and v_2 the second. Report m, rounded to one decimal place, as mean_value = 28.5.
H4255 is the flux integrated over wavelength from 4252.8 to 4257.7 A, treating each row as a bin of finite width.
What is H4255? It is 146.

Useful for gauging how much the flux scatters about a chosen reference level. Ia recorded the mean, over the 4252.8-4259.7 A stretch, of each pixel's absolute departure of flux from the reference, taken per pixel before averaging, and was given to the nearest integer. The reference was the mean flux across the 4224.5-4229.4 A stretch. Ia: 23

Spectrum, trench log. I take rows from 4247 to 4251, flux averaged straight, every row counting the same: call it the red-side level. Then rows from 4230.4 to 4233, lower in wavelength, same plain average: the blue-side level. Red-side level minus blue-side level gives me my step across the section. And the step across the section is 15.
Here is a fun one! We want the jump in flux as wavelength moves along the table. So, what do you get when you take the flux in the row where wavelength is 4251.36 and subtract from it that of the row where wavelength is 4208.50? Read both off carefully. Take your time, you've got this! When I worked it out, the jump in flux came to -15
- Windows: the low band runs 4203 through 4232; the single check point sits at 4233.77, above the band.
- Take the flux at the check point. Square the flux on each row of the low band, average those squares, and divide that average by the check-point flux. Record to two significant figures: 44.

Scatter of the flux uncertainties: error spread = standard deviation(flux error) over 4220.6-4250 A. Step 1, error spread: 0.30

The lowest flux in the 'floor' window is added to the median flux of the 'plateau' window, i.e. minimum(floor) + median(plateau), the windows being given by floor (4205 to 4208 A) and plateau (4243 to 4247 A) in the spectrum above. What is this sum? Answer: 101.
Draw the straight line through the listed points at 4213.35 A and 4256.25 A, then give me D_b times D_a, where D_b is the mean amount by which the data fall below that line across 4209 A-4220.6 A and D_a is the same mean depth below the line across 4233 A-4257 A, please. 12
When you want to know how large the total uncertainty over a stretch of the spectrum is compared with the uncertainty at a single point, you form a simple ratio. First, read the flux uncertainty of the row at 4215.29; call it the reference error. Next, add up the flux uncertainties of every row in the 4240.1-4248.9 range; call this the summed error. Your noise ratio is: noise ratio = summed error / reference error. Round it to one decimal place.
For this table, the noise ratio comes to 9.1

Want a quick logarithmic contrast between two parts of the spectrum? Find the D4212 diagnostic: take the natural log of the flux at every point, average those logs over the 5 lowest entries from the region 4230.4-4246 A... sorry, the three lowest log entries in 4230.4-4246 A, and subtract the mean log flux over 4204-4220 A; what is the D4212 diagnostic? -0.48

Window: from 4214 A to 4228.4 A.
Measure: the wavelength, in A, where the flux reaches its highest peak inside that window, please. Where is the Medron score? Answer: 4218.20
